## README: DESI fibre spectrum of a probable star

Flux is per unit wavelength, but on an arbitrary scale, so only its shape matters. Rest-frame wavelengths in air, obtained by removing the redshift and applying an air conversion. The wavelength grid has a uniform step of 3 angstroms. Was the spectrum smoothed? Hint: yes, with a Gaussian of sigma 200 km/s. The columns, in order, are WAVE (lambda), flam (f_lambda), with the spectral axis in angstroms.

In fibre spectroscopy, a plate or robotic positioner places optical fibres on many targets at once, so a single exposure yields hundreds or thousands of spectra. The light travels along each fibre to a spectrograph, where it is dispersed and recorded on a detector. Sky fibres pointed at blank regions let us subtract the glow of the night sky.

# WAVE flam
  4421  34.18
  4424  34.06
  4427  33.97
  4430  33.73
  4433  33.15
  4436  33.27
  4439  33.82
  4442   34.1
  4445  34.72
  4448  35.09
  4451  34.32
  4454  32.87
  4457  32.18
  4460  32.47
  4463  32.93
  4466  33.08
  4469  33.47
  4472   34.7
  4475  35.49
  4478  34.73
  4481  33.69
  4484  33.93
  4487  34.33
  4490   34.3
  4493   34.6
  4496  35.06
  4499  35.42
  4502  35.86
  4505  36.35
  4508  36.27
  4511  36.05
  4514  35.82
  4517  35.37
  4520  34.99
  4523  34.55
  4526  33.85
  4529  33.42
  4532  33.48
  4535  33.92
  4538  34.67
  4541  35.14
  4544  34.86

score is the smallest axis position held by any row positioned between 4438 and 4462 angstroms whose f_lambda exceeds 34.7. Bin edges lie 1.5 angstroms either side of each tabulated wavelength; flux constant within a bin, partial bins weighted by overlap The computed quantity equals 4445 angstroms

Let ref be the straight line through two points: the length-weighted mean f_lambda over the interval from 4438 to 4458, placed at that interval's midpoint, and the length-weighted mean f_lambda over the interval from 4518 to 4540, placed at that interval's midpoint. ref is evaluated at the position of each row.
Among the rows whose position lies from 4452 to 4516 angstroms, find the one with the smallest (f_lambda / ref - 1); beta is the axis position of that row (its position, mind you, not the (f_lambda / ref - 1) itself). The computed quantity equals 4457 angstroms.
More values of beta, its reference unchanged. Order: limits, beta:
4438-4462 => 4457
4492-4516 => 4493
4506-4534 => 4529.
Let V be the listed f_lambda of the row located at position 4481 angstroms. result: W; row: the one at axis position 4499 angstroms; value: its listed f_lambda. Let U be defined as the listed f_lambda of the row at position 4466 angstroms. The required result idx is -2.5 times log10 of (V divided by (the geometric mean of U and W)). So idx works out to 0.02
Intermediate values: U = 33.08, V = 33.69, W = 35.42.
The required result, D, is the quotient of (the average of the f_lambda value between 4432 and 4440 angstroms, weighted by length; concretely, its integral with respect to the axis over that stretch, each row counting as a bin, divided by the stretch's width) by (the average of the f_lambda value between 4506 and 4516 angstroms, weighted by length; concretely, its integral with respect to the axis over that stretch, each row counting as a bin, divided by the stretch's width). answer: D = 0.93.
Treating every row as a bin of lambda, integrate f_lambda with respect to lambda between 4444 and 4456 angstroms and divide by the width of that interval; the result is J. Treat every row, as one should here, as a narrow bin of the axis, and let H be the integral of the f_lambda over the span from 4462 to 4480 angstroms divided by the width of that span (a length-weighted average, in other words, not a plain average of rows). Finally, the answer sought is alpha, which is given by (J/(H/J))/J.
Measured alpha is 1.00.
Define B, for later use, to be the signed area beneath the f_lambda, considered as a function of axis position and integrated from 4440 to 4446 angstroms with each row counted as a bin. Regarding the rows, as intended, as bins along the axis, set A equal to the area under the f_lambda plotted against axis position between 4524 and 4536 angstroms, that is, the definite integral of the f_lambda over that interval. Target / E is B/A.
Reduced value 0.5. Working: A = 404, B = 206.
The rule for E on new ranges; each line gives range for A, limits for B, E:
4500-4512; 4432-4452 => 1.6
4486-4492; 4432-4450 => 3.0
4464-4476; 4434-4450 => 1.3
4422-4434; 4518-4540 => 1.9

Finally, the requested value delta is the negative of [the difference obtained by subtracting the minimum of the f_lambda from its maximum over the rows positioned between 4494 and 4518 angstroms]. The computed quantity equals -1.29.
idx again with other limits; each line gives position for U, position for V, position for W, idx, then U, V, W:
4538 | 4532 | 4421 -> 0.03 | 34.67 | 33.48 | 34.18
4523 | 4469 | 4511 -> 0.06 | 34.55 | 33.47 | 36.05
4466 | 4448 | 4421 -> -0.05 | 33.08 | 35.09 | 34.18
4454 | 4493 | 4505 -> 0.00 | 32.87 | 34.6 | 36.35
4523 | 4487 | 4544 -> 0.01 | 34.55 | 34.33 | 34.86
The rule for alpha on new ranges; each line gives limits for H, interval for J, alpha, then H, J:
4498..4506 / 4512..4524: 0.98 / 35.9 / 35.2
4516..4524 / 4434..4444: 0.97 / 35.0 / 33.8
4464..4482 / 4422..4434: 0.99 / 34.2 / 33.8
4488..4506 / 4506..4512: 1.03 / 35.2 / 36.2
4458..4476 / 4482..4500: 1.03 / 33.6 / 34.6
